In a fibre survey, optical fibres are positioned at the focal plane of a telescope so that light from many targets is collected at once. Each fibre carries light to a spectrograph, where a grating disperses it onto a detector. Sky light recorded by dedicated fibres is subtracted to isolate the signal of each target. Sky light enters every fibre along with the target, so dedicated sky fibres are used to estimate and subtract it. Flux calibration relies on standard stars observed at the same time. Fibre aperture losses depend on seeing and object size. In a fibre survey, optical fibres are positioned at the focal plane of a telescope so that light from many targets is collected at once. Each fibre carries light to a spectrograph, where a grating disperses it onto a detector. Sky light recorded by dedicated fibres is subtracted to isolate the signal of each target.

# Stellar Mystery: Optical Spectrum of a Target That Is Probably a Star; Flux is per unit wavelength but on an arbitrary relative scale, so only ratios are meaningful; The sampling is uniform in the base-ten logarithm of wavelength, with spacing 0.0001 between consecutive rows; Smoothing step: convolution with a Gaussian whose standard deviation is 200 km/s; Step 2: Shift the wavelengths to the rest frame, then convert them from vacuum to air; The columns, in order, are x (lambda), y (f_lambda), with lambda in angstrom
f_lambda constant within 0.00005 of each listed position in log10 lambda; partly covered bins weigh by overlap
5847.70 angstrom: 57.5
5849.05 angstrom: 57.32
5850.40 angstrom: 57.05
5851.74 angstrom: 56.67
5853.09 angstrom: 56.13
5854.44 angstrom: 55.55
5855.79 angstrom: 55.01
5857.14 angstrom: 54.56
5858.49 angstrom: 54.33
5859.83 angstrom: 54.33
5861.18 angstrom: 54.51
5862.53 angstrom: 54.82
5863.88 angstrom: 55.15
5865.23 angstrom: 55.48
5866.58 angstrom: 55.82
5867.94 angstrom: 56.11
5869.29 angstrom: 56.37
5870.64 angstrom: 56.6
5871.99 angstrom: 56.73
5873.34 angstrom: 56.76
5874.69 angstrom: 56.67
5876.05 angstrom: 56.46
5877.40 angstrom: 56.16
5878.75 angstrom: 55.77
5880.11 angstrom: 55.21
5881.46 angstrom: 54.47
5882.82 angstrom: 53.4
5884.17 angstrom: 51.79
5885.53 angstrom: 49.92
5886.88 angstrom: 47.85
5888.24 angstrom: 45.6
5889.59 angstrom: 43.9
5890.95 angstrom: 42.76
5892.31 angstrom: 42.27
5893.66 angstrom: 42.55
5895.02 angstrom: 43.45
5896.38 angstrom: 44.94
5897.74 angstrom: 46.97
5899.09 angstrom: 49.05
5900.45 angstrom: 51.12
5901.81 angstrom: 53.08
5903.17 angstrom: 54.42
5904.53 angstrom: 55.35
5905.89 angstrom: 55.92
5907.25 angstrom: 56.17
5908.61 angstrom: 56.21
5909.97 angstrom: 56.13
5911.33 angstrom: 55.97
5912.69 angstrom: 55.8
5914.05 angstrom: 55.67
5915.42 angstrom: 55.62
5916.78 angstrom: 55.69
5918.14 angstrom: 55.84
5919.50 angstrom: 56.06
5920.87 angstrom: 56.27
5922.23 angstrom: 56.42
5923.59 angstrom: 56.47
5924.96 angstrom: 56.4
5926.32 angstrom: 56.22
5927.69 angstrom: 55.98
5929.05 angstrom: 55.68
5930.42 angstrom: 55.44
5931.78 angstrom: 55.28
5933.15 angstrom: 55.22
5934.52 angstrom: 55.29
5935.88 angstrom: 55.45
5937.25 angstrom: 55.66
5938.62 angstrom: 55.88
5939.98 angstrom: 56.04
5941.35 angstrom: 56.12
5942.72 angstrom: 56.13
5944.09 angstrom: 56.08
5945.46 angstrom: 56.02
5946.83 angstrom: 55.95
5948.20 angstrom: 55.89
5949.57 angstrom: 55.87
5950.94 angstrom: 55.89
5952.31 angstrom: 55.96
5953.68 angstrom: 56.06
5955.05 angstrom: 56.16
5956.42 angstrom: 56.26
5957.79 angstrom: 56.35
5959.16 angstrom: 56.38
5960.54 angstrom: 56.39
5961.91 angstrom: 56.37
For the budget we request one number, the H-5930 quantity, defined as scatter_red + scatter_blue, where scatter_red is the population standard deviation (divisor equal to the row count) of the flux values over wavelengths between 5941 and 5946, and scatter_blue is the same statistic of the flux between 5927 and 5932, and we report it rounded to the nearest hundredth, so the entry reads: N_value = 0.31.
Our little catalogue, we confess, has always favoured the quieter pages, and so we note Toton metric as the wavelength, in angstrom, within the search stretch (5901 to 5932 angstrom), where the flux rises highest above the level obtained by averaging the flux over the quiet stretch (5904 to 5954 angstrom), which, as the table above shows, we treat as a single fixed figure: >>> 5923.59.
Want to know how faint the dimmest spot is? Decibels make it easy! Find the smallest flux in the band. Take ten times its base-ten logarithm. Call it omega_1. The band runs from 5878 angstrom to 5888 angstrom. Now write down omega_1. 16.8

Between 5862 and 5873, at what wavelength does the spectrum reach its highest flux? 5871.99 angstrom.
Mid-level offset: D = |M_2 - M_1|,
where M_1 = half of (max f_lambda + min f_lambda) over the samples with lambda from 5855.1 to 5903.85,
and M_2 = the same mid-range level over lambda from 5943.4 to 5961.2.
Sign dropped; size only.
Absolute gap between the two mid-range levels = 6.6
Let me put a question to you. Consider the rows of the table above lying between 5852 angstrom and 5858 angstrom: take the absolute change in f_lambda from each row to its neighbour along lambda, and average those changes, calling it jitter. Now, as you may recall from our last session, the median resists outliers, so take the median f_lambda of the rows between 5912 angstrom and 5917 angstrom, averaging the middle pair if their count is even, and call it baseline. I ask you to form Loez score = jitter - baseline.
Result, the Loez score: -55.2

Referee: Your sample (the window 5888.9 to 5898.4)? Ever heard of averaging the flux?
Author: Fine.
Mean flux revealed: 43.8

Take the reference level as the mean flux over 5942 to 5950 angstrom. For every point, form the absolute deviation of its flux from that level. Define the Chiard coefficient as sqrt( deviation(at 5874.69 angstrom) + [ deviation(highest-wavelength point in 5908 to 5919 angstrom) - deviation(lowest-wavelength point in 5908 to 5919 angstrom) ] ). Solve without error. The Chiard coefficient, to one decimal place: 0.8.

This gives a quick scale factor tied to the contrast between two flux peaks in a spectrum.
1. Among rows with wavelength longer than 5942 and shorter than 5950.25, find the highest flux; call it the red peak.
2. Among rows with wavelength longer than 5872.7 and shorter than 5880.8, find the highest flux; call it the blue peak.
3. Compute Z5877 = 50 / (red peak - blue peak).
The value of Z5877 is -79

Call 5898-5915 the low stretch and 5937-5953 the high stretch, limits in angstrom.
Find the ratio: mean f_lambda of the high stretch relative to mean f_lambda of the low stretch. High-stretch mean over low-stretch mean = 1.03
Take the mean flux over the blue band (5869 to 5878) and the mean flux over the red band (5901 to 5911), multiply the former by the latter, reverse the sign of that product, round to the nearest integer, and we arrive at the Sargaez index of -3128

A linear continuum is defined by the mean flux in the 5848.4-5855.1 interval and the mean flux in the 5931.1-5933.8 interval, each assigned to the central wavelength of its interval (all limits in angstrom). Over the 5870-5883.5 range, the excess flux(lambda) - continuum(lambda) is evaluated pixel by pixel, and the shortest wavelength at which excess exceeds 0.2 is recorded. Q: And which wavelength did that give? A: 5870.64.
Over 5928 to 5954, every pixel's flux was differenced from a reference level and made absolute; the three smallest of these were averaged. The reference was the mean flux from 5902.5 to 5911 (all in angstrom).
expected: 0.08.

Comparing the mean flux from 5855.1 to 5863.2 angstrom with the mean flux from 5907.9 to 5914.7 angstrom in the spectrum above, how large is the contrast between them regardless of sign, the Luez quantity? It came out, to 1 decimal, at 1.4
